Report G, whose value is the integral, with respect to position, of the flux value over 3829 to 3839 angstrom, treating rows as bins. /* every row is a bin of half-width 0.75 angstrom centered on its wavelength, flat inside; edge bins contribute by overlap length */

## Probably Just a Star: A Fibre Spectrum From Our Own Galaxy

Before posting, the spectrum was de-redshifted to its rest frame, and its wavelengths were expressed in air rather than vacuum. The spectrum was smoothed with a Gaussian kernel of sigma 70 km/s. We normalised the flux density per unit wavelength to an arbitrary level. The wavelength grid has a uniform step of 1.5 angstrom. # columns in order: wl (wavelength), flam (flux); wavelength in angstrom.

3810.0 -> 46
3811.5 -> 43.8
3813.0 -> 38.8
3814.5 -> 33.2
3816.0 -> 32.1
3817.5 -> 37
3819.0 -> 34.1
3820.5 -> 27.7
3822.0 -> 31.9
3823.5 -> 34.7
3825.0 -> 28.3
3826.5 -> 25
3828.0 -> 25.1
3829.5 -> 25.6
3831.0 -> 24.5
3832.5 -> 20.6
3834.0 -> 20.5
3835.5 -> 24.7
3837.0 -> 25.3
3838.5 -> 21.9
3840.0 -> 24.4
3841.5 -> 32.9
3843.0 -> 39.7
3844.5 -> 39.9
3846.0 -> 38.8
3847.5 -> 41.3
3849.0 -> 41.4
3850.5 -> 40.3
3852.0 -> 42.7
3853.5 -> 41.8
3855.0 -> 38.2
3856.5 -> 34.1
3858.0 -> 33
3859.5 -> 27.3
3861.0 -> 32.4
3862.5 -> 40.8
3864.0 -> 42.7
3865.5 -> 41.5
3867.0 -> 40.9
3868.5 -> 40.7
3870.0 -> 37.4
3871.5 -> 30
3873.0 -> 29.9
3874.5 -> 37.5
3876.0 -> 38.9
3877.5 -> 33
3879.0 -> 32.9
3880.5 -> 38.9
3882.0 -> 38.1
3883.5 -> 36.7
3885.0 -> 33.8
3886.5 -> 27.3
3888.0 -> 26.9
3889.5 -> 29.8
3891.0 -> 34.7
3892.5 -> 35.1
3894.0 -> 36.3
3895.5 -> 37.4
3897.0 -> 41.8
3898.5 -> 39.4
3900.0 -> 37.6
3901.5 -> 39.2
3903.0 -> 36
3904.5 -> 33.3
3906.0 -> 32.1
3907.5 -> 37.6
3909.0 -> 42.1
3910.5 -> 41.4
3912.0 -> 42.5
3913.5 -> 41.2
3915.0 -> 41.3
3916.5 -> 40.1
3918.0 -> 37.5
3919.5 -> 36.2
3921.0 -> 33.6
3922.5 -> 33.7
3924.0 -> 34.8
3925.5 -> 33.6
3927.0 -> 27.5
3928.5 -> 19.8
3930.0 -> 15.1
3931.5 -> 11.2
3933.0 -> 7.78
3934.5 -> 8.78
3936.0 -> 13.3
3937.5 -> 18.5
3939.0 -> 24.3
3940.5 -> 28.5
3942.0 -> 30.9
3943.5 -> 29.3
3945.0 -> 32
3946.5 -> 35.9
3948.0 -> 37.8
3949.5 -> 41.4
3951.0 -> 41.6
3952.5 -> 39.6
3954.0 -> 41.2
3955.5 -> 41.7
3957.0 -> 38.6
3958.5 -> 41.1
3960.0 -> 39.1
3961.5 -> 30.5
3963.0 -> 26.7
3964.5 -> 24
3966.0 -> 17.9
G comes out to 233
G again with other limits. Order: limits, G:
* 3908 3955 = 1464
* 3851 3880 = 1063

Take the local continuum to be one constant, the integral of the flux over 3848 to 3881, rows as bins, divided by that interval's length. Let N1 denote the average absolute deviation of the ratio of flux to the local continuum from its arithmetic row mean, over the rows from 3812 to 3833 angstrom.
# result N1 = 0.13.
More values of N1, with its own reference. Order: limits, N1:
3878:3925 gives 0.09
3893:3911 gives 0.07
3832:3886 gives 0.15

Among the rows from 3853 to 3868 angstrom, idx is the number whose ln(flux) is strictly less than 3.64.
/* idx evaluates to 4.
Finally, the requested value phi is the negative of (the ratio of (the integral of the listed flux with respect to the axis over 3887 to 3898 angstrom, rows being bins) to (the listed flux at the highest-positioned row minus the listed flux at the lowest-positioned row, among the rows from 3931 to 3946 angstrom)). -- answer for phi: -18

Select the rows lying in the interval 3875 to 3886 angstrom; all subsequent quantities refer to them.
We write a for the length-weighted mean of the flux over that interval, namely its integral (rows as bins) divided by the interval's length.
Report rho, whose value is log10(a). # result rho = 1.55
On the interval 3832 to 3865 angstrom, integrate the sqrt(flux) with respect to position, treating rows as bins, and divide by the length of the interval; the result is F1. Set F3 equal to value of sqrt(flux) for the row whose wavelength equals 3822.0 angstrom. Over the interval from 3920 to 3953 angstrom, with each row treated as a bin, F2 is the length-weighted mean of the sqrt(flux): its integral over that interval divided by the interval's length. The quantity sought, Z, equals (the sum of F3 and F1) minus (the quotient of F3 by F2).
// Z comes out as 10.3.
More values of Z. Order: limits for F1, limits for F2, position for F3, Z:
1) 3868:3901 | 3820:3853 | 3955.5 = 11.2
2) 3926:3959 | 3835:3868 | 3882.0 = 10.3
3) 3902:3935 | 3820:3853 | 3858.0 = 10.2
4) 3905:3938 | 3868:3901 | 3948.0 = 10.4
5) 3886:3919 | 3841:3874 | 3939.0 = 10.2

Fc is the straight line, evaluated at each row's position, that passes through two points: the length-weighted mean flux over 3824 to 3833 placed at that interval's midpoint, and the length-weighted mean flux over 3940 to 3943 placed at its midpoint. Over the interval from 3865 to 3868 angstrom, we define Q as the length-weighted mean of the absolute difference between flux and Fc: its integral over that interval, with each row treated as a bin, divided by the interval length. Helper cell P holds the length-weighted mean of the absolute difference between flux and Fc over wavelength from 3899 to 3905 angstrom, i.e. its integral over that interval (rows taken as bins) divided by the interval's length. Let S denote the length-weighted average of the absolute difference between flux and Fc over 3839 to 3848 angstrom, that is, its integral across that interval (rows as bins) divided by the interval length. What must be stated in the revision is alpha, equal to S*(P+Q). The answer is 239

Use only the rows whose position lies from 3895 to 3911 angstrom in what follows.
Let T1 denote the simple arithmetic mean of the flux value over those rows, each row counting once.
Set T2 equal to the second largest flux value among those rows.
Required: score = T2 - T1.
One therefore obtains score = 4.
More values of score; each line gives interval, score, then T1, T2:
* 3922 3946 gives 11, 23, 33.7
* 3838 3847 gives 7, 33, 39.7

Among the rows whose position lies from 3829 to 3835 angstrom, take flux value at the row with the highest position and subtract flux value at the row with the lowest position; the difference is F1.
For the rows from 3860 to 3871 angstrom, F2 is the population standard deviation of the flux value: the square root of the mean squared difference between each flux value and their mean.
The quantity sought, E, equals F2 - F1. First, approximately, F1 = -5.1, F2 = 3.3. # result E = 8.4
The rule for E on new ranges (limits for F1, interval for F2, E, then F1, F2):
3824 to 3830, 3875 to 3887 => 6.4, -2.7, 3.7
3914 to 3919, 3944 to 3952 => 7.4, -3.8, 3.6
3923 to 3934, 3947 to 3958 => 28.5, -27.0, 1.5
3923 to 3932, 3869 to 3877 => 27.5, -23.6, 3.9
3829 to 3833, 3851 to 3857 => 8.4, -5.0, 3.4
